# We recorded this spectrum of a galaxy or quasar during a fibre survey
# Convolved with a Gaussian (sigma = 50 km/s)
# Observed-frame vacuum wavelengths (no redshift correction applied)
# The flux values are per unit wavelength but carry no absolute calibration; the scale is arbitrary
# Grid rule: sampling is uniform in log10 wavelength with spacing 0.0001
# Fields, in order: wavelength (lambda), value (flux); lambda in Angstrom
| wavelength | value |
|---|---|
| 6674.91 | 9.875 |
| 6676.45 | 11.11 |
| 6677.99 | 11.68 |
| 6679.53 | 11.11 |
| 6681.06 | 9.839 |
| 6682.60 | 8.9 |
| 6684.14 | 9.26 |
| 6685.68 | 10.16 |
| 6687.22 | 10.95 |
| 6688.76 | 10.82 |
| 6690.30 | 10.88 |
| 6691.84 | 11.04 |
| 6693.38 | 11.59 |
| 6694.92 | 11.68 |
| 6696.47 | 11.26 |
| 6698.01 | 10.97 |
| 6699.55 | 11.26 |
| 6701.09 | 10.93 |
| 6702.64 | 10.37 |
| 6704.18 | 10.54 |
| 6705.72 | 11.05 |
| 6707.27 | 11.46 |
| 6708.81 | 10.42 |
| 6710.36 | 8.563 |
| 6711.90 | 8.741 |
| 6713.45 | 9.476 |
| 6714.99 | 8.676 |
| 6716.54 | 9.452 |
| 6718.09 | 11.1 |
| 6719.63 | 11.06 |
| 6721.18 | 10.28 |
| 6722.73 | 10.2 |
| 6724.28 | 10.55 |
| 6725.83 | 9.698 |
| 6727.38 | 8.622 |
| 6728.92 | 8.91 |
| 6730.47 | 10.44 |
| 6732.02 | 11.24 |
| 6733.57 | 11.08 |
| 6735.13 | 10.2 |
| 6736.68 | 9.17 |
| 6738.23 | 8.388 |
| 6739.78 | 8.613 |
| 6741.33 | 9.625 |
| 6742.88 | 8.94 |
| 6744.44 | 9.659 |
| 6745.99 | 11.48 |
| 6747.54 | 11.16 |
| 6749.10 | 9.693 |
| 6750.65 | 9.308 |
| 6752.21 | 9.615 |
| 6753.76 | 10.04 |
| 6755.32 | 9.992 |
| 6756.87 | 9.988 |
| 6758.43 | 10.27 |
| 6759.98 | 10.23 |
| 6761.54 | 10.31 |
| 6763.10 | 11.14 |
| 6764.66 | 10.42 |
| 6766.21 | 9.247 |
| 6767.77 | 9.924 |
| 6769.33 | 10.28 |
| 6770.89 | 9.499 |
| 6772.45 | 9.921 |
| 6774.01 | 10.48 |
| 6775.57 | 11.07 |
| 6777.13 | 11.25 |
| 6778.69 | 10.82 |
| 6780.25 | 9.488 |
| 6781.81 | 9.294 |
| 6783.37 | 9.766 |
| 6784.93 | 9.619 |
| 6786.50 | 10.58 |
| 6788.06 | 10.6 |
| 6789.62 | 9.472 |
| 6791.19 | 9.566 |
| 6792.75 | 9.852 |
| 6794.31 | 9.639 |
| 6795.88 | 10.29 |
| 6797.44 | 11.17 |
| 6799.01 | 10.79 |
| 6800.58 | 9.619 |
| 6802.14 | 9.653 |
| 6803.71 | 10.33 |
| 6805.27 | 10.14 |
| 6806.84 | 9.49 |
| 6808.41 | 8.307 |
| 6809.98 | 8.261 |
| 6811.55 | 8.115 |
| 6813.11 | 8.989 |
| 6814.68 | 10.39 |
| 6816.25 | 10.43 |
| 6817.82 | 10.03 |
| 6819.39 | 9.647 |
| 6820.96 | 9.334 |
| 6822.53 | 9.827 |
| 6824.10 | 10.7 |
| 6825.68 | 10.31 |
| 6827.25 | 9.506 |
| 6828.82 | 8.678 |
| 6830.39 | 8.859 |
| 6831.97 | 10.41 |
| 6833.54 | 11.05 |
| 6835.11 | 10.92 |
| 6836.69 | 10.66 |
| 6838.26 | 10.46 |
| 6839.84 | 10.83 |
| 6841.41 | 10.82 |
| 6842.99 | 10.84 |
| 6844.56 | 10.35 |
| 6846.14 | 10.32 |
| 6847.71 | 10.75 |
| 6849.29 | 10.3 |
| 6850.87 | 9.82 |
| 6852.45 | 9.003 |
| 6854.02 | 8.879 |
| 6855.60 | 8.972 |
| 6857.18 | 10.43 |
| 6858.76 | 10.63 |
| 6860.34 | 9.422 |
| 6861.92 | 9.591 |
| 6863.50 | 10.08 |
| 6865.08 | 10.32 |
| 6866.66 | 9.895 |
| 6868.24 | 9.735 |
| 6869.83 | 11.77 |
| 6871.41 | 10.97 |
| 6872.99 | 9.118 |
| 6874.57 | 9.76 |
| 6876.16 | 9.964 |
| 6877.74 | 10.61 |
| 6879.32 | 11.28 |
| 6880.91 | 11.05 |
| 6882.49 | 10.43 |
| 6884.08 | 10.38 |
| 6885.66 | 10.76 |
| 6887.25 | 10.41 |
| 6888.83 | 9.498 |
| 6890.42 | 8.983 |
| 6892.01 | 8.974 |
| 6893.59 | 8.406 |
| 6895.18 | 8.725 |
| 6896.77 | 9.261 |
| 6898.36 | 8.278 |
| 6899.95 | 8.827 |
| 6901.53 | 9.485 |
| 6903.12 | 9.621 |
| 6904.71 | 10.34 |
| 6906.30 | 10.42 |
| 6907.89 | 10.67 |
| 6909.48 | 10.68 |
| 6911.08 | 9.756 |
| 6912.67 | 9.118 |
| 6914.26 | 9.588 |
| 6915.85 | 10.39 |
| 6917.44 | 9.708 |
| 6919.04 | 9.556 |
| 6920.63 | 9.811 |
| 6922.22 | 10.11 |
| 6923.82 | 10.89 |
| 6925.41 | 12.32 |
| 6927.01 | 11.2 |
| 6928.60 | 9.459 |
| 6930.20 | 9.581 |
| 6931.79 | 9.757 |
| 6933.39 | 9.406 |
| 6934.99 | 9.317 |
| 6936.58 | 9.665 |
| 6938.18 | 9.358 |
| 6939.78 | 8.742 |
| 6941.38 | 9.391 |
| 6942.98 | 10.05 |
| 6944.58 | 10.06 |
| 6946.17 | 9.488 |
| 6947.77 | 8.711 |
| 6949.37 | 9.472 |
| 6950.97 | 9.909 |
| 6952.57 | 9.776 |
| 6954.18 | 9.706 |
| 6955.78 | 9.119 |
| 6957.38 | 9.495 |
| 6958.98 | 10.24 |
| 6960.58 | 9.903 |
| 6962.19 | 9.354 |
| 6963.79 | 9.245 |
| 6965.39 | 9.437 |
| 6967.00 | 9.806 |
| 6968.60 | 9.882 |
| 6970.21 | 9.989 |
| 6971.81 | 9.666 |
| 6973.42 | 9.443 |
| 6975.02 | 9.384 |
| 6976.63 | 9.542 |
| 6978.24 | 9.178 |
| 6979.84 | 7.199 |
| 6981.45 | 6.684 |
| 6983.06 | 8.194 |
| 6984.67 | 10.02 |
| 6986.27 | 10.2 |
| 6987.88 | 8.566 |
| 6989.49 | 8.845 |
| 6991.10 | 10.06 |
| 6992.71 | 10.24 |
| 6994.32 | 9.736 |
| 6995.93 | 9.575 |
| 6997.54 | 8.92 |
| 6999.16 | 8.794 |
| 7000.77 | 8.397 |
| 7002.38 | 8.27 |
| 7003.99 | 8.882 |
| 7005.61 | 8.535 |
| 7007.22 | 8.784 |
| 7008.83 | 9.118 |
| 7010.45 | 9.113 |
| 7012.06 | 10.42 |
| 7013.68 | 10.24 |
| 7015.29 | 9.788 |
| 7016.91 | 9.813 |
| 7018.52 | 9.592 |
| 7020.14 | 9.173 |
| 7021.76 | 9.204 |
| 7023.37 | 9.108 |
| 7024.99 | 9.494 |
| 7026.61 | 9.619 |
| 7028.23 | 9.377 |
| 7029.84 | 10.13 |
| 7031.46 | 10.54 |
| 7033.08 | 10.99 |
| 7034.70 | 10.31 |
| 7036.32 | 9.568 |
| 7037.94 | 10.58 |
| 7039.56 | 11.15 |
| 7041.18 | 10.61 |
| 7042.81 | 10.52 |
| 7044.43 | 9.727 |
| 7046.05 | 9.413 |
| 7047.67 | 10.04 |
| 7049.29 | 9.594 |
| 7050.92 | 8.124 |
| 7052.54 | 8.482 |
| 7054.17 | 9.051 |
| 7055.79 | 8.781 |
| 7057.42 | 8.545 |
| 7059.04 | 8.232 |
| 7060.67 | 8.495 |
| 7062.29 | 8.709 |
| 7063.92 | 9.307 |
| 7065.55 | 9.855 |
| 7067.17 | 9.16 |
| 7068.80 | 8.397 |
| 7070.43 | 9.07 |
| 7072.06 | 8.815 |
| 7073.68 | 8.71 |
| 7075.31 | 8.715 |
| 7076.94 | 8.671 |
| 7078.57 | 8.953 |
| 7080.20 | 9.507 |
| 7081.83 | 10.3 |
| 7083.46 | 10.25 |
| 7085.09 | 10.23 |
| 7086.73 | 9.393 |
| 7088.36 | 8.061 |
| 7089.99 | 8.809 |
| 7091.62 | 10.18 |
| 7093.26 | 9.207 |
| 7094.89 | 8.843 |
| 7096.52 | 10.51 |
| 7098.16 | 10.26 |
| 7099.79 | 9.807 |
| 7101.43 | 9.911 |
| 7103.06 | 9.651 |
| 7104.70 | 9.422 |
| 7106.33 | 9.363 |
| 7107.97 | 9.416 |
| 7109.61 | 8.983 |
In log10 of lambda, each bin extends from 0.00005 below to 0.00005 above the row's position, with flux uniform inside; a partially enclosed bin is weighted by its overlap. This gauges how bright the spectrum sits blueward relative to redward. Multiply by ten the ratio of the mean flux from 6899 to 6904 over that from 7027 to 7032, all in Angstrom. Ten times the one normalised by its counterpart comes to 9.3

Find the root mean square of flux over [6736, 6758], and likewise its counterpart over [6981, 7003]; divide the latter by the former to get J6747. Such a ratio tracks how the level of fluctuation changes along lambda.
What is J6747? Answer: 0.934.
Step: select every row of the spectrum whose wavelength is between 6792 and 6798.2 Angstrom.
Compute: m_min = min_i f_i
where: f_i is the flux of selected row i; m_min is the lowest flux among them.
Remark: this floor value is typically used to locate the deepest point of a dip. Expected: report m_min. 9.639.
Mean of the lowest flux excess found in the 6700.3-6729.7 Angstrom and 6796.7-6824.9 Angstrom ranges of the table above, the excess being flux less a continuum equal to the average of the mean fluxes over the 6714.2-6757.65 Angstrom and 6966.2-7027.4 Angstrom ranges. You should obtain -1.2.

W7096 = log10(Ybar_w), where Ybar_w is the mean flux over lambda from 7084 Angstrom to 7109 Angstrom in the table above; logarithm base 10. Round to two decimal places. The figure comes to 0.98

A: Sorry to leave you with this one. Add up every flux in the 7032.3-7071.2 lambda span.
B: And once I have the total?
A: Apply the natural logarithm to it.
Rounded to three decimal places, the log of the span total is 5.424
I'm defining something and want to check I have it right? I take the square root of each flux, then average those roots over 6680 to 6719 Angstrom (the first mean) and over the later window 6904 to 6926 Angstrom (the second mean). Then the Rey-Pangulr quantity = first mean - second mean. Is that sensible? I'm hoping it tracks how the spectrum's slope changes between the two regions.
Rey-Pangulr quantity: 0.02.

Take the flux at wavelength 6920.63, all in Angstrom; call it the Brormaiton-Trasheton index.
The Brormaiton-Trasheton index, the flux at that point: 9.811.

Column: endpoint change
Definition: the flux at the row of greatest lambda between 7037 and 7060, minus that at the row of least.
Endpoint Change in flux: -2.3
